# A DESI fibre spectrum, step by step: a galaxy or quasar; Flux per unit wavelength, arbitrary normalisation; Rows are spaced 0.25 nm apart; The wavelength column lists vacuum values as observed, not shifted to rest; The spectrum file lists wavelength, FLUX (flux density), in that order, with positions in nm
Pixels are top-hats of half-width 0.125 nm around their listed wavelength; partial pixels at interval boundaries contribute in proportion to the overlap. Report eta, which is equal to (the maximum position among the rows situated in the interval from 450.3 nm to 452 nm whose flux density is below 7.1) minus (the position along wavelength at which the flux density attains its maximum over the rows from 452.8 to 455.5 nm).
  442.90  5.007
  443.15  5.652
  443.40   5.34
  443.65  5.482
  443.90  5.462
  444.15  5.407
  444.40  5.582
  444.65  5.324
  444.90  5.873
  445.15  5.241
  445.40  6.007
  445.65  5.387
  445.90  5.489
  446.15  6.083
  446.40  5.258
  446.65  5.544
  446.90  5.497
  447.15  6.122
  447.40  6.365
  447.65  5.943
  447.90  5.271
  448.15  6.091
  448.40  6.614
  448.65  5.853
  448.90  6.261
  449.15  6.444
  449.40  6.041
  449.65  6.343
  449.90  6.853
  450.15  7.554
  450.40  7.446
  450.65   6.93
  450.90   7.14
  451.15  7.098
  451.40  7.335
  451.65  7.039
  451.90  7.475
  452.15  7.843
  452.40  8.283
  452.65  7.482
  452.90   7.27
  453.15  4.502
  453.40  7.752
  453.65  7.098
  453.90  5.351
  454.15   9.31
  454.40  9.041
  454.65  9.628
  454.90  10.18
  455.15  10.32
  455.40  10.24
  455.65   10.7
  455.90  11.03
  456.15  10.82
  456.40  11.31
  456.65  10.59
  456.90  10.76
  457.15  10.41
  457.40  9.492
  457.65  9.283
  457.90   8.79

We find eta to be -3.50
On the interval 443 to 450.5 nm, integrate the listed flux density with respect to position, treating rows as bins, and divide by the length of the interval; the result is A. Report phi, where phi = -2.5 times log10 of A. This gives -1.93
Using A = 5.9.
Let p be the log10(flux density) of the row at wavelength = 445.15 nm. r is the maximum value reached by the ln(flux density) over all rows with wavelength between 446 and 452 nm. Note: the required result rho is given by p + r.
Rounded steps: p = 0.72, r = 2.02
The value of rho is 2.7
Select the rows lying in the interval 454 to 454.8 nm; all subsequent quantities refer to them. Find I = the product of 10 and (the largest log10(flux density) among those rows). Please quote 9.8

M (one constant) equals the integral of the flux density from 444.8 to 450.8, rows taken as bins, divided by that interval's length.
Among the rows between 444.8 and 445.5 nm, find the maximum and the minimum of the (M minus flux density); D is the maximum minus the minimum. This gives 0.8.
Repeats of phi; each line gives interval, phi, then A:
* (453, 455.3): -2.28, 8.1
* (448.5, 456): -2.22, 7.7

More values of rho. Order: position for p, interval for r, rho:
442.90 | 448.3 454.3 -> 2.9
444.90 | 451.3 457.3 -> 3.2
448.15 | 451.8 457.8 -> 3.2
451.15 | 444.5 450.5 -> 2.9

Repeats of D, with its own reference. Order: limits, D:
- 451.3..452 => 0.4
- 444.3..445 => 0.5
